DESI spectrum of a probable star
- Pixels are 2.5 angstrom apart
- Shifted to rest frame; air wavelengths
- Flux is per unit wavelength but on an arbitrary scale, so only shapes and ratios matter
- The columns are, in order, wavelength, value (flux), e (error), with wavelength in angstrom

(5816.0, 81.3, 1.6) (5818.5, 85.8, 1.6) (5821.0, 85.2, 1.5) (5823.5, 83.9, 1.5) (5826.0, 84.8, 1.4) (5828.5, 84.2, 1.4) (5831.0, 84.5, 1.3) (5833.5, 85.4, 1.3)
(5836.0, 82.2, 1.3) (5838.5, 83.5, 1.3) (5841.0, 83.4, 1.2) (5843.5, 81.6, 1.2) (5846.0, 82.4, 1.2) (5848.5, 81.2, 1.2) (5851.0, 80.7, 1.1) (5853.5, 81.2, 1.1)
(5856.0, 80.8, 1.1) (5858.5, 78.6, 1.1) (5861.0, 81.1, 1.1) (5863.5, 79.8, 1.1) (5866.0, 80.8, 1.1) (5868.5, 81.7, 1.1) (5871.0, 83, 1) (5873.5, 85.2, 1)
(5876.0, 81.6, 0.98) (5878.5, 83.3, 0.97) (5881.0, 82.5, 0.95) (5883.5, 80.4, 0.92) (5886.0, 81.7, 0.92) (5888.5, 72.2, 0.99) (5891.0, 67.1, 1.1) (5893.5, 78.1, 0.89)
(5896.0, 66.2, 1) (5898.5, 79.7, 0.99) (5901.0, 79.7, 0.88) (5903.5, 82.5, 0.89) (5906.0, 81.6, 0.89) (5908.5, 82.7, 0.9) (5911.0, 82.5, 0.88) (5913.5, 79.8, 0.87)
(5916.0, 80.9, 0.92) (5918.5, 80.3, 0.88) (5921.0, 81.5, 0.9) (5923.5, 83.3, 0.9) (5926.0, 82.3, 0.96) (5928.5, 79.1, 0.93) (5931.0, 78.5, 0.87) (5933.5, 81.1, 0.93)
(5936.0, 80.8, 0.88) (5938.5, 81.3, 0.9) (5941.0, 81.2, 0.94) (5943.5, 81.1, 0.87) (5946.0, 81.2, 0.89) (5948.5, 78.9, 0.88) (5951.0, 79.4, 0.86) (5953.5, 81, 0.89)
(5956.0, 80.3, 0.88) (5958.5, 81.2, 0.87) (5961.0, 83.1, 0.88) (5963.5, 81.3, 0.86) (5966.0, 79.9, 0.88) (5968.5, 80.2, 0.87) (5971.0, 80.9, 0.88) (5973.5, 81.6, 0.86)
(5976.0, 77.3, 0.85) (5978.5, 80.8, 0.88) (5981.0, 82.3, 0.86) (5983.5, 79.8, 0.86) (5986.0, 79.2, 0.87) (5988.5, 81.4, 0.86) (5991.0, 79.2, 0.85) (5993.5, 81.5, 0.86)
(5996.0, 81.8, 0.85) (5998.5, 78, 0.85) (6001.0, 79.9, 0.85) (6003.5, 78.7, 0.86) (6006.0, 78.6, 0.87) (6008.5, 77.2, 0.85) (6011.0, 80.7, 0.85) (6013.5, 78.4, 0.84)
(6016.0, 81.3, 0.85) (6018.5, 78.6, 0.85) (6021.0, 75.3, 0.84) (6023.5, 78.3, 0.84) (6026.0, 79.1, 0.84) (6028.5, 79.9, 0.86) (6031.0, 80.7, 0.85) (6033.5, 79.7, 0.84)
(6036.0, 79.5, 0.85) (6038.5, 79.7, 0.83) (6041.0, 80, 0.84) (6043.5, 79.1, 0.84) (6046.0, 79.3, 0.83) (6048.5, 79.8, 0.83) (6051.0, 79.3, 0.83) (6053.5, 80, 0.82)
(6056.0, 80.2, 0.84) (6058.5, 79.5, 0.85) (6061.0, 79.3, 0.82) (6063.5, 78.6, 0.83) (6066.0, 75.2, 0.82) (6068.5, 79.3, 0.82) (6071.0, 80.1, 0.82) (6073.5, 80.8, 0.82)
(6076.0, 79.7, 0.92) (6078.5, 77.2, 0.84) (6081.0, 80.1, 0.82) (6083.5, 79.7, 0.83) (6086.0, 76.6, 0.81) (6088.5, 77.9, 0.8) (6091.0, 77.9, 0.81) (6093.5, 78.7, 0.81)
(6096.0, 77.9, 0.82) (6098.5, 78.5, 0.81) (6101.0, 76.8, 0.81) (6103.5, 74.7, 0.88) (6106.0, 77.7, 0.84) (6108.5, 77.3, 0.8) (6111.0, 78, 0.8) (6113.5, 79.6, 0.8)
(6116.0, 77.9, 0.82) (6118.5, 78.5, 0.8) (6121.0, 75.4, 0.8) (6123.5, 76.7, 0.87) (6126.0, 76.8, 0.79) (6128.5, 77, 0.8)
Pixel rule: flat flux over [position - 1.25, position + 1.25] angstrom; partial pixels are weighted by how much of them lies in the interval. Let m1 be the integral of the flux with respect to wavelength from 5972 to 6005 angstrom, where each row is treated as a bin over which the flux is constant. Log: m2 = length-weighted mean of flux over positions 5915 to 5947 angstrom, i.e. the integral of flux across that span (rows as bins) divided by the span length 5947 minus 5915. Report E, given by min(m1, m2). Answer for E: 81.0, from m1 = 2644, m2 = 81.0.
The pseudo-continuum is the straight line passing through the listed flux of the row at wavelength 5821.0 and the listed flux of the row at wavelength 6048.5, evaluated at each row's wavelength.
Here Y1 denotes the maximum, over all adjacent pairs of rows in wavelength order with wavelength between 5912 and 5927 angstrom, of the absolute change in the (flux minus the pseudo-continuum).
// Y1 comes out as 1.86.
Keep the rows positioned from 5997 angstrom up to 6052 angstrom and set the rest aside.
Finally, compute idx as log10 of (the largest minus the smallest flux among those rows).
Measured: 0.78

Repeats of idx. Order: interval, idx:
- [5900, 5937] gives 0.68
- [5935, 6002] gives 0.76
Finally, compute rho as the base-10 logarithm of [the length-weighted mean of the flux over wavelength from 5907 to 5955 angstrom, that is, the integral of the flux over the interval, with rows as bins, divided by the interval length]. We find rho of 1.91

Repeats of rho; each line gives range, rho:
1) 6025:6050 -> 1.90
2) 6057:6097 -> 1.90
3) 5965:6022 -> 1.90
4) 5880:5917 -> 1.89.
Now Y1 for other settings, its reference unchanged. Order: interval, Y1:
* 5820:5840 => 3.14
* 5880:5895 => 11.06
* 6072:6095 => 3.04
